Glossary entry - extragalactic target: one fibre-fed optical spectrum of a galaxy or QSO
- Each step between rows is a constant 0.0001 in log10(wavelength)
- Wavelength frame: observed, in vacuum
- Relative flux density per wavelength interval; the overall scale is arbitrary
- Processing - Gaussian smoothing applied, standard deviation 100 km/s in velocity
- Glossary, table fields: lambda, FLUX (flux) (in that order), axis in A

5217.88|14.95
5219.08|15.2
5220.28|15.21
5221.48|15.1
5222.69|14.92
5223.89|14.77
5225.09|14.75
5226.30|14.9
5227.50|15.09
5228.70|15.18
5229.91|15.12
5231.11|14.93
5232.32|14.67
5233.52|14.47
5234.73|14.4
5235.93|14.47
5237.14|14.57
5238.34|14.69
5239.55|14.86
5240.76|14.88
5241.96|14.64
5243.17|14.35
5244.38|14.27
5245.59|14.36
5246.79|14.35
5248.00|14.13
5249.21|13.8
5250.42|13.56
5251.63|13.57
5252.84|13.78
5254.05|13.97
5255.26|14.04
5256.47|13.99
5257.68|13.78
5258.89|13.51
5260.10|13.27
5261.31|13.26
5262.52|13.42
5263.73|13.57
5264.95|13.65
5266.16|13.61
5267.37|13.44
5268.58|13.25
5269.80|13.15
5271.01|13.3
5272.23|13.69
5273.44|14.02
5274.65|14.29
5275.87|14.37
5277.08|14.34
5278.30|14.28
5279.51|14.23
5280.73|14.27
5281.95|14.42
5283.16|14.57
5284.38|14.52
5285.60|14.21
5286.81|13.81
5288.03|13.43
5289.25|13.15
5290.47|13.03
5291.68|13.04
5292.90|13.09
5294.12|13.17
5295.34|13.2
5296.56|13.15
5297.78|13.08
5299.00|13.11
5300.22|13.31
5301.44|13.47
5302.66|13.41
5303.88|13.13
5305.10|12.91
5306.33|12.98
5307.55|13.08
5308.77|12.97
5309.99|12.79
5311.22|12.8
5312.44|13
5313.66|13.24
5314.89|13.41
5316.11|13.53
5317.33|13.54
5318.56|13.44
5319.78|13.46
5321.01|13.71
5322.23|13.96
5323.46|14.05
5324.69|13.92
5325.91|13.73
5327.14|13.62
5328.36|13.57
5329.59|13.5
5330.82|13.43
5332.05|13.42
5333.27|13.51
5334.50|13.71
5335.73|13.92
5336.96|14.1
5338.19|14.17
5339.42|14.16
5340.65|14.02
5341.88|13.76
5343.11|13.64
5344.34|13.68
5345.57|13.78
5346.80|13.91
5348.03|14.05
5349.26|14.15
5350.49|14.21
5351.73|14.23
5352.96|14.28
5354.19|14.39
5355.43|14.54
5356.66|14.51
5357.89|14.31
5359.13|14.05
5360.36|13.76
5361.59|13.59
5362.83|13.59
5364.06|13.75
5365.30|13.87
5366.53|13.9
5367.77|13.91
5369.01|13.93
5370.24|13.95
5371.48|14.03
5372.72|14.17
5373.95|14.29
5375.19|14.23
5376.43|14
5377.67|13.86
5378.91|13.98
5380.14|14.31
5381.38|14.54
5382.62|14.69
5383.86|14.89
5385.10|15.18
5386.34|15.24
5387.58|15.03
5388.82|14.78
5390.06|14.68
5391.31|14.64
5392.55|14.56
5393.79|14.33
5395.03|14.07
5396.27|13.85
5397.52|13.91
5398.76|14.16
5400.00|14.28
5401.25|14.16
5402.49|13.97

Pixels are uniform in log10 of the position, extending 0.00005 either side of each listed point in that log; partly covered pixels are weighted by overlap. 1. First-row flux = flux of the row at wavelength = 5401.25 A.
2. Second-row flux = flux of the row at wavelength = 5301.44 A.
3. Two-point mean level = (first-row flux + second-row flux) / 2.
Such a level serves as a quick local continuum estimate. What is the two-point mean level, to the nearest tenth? 13.8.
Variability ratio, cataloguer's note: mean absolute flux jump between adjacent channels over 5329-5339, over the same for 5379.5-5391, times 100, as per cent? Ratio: 64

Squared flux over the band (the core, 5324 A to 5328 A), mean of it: 189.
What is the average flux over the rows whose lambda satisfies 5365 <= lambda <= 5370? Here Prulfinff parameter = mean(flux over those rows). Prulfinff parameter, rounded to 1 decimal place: 13.9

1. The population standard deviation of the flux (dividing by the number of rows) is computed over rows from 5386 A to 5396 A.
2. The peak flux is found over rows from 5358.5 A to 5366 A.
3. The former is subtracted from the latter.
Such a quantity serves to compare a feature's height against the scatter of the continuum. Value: 13.7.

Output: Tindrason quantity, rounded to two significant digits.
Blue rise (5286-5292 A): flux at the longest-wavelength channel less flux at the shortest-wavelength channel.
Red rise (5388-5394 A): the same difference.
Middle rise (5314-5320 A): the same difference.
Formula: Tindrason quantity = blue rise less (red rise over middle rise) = 8.2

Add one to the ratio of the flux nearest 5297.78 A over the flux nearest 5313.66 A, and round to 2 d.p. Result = 1.99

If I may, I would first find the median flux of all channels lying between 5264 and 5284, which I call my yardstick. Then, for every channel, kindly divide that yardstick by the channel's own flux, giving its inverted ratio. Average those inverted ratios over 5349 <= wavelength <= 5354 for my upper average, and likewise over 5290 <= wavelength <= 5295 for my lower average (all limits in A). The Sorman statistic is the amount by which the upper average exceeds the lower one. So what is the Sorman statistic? -0.09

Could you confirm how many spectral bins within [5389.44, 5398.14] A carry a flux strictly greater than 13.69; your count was 7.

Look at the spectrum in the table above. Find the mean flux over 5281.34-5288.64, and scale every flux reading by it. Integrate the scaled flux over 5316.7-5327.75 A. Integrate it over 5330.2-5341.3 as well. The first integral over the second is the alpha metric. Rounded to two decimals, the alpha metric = 0.99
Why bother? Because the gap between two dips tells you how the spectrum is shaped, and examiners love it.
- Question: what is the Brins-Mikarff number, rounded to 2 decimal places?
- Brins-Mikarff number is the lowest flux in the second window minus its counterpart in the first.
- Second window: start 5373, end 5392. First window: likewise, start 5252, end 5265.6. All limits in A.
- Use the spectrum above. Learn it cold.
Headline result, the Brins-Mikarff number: 0.60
